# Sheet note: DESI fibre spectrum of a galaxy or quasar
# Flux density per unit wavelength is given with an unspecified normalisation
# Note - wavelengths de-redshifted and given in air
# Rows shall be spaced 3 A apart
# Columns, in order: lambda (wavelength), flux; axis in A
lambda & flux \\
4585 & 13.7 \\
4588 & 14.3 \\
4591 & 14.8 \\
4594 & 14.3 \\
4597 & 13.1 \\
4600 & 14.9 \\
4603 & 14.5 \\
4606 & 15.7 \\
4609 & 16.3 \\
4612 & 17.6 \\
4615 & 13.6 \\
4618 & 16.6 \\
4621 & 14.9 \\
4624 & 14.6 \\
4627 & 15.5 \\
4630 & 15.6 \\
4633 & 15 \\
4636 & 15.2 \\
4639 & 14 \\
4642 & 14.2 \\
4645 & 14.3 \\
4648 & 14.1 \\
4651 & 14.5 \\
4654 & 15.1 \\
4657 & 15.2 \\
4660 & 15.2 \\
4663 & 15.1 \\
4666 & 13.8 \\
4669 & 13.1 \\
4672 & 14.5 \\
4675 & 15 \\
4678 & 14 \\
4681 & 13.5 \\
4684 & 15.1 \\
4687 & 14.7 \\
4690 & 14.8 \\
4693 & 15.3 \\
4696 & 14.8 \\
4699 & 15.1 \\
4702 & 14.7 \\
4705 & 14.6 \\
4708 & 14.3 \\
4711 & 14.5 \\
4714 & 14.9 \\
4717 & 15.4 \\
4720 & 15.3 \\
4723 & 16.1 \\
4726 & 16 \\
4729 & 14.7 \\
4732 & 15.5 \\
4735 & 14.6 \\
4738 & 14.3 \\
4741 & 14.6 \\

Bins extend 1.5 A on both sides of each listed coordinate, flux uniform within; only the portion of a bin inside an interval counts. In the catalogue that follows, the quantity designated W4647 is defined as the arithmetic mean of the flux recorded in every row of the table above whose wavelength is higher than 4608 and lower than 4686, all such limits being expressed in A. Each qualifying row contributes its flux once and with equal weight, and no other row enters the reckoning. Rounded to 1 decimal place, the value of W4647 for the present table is 14.8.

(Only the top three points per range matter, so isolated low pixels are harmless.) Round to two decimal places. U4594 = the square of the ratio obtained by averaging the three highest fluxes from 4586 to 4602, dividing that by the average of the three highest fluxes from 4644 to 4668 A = 0.94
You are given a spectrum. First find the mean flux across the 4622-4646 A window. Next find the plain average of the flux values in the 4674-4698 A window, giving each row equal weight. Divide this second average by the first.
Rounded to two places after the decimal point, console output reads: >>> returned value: 0.99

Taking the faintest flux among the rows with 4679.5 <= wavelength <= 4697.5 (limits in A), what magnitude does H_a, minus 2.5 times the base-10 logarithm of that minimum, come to -2.83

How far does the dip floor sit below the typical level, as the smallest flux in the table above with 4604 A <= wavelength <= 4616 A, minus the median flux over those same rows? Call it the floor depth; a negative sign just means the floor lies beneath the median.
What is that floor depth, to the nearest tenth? -2.4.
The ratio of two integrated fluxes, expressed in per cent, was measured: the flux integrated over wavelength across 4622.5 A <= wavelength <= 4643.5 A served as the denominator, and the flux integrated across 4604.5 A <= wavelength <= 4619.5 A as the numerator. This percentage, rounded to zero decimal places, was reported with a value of 77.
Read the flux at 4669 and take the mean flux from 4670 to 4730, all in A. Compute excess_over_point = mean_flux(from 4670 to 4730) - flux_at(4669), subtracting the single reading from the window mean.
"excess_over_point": 1.8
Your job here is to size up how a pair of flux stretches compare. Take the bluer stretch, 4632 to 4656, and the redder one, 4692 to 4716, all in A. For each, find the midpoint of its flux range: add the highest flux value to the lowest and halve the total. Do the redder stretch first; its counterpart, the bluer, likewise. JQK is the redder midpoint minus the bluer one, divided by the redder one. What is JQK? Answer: 0.014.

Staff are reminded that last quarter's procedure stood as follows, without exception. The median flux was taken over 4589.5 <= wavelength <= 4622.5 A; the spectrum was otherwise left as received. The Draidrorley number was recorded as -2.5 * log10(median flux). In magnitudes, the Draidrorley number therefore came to -2.93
